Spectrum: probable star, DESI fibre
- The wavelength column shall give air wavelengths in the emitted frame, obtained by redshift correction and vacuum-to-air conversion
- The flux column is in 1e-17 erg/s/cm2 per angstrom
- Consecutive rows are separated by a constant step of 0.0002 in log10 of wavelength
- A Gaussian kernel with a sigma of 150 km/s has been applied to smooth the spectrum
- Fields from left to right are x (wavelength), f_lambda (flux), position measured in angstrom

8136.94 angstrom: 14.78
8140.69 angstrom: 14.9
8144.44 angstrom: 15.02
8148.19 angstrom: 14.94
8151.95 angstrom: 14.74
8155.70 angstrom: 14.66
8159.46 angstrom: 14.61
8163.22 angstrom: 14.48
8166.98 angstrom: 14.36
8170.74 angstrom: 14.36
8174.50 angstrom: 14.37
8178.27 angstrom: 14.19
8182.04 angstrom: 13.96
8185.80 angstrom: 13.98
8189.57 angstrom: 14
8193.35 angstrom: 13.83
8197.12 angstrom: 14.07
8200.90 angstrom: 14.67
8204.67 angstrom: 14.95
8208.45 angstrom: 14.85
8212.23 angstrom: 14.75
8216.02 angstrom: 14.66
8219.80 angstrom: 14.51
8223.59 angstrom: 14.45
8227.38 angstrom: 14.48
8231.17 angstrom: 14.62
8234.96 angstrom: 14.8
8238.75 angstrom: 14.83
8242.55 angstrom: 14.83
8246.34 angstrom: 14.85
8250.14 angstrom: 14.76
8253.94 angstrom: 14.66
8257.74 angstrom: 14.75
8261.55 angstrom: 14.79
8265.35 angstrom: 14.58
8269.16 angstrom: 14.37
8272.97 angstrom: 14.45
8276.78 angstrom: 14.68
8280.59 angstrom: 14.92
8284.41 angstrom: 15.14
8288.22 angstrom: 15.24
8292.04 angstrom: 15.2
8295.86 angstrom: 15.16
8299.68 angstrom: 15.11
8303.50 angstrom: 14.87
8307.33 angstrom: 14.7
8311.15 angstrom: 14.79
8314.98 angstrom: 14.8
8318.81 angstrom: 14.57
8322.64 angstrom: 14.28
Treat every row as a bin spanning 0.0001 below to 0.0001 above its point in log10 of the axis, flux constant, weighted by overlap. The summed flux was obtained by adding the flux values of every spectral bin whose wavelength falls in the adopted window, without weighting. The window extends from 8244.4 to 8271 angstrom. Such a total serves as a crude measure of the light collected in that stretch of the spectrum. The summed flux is 103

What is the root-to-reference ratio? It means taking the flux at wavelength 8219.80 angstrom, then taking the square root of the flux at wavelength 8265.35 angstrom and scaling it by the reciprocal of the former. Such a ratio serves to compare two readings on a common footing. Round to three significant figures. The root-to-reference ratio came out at 0.263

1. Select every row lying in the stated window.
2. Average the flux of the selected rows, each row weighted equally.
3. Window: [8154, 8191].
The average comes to 14.3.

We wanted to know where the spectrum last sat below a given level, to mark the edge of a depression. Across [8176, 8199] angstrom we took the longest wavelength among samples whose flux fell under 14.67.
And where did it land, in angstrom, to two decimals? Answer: 8197.12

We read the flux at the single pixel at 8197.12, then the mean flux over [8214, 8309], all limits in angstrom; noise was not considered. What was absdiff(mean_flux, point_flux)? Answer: 0.71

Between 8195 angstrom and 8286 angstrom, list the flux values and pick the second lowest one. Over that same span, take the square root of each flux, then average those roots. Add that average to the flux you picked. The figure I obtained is 18.2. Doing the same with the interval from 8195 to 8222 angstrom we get 18.3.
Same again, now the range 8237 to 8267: 18.5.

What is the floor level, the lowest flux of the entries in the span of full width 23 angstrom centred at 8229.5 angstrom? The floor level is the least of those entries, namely 14.45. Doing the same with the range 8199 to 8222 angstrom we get 14.51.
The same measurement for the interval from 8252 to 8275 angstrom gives 14.37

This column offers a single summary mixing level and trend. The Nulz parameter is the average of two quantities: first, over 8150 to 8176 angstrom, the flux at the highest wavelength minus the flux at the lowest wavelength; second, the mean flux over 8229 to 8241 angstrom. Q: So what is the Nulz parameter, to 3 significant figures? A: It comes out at 7.19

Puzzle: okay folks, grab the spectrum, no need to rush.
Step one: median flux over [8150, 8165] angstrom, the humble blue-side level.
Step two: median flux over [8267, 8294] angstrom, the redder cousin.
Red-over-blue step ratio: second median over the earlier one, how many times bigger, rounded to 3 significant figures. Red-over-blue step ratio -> 1.02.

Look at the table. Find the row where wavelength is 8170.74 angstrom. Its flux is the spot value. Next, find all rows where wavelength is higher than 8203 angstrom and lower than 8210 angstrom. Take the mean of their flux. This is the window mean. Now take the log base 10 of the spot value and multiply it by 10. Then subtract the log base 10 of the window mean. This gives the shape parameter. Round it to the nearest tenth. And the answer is 10.4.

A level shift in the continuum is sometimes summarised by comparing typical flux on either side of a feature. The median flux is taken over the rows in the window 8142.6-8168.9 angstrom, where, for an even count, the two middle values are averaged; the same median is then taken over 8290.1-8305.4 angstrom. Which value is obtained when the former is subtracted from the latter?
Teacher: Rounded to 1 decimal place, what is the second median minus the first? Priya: 0.5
